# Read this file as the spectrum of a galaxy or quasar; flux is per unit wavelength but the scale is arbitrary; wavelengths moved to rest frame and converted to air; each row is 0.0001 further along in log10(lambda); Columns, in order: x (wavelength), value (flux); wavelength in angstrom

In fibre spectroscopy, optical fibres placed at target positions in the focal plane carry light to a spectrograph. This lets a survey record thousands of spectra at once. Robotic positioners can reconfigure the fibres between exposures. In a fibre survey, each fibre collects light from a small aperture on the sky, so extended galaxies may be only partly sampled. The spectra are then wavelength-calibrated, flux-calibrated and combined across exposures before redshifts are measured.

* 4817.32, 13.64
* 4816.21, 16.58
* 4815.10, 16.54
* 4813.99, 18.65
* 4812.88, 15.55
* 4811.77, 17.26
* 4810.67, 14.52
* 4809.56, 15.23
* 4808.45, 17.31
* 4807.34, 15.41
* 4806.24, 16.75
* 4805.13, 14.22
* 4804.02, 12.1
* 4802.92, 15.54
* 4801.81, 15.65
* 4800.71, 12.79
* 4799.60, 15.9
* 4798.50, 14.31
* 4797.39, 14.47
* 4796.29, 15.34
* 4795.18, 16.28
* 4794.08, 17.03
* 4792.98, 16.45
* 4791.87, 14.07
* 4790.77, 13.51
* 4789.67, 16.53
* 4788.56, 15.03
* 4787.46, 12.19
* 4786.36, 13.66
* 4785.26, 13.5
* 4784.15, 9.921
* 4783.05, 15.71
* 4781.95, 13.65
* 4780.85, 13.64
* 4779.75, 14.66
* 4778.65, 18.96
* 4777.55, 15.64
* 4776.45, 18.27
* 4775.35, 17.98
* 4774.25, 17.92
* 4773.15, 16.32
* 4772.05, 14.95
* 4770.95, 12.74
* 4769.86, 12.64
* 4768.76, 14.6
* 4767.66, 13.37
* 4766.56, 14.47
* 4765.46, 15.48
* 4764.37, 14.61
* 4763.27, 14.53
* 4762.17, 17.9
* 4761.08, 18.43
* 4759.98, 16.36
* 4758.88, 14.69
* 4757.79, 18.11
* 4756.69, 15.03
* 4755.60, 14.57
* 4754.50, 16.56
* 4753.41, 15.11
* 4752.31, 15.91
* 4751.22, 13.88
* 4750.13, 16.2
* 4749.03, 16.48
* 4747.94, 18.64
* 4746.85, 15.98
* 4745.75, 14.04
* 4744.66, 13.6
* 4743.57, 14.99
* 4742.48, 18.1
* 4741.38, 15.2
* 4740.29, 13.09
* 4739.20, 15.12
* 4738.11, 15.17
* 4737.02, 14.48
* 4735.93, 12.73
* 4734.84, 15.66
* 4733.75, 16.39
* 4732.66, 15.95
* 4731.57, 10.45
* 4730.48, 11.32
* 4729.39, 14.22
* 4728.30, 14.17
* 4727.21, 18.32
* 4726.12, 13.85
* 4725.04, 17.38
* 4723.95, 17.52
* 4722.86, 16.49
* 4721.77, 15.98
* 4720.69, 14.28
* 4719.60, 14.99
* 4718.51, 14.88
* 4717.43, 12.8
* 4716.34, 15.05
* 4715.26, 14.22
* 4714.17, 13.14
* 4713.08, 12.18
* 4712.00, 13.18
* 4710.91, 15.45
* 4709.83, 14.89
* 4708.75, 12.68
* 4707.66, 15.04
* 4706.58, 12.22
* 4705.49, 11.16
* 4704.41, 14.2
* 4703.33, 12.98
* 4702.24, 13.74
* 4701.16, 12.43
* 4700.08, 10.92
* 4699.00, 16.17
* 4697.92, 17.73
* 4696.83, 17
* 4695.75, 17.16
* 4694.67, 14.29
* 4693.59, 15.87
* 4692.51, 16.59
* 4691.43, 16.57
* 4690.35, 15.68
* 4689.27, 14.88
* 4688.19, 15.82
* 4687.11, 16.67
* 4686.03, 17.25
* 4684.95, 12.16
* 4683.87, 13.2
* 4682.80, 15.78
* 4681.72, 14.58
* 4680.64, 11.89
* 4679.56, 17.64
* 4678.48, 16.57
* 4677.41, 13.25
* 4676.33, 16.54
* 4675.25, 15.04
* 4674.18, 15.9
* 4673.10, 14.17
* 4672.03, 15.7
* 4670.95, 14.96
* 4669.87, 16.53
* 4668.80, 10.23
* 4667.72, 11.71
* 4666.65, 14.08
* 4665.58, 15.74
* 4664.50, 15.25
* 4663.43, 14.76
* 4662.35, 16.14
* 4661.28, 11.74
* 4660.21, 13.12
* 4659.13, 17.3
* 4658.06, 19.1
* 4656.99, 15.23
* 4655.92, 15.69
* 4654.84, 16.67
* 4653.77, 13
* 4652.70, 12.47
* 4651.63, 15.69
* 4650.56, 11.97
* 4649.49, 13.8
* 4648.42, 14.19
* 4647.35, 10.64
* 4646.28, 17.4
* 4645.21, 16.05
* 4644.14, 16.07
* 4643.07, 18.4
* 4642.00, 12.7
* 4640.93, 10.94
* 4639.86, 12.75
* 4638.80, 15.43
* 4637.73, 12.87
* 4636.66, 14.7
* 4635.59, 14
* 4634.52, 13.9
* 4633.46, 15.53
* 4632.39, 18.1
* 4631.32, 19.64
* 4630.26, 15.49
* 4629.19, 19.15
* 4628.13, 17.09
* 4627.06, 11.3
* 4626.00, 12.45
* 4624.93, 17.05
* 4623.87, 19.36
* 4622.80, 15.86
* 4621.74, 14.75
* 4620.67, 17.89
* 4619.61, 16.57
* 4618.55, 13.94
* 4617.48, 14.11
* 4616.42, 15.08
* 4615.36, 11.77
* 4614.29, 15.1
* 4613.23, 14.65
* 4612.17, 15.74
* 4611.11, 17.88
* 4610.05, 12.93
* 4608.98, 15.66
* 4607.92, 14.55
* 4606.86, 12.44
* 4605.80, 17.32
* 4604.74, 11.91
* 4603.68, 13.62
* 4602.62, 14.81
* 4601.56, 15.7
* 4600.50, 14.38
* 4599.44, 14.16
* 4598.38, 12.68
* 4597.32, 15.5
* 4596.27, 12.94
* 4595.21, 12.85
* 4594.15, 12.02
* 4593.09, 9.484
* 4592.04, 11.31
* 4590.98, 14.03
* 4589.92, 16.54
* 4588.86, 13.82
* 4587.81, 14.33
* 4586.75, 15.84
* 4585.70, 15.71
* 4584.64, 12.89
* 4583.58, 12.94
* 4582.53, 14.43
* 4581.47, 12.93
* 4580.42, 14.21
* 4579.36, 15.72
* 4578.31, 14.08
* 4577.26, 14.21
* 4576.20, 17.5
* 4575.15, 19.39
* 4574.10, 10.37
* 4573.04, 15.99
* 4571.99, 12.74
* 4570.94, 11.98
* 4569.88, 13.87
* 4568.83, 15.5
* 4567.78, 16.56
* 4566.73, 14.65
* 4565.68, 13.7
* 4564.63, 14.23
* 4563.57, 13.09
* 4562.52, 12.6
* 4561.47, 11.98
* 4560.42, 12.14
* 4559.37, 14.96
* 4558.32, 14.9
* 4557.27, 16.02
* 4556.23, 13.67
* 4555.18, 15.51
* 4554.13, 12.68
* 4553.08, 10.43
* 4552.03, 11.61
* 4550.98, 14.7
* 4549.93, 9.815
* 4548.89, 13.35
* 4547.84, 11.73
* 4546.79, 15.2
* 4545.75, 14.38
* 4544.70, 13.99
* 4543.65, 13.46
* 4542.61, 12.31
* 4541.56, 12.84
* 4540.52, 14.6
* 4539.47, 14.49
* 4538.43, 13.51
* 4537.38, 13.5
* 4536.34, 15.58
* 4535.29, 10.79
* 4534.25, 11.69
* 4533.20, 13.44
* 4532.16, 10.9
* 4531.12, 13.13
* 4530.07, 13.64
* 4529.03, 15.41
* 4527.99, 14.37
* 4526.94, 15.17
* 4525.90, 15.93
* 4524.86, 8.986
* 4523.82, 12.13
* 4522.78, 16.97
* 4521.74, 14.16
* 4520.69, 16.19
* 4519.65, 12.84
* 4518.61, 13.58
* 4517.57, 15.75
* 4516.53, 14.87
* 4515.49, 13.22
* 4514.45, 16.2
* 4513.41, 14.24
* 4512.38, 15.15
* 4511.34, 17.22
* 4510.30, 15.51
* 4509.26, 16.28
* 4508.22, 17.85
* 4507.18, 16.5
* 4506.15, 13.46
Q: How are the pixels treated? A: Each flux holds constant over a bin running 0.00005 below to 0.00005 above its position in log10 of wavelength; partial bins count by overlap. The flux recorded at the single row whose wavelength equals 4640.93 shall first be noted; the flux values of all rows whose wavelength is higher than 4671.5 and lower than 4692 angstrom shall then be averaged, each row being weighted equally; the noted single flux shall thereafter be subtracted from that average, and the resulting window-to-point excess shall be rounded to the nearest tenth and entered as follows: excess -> 4.3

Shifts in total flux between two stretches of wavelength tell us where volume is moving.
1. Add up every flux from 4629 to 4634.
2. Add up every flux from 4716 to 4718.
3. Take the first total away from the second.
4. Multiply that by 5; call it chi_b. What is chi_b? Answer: -300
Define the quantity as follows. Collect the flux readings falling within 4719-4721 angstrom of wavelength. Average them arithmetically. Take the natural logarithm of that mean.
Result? 2.68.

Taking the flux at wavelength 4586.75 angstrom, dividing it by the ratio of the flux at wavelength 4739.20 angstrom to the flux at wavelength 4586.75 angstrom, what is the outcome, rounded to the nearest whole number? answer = 17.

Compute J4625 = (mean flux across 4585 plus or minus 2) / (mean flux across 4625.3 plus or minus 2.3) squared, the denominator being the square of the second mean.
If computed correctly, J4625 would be 0.063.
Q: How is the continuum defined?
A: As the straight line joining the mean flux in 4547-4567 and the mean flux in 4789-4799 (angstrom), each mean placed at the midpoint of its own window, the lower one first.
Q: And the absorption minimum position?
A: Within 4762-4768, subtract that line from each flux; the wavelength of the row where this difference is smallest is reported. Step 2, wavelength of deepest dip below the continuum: 4767.66 angstrom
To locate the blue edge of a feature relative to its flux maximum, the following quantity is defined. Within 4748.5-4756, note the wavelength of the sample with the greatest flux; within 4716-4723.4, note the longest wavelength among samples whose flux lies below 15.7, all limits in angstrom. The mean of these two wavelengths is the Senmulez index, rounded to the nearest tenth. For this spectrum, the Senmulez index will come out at 4737.6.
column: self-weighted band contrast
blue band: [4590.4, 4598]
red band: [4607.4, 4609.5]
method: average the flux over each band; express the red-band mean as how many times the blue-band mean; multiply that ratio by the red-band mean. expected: 18.1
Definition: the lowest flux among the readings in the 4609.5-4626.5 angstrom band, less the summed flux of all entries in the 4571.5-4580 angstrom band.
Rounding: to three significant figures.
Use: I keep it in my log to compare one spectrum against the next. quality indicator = -108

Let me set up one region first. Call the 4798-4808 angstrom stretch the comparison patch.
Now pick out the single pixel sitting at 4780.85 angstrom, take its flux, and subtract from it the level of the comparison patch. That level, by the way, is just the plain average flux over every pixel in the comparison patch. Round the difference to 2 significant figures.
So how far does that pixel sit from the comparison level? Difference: -1.1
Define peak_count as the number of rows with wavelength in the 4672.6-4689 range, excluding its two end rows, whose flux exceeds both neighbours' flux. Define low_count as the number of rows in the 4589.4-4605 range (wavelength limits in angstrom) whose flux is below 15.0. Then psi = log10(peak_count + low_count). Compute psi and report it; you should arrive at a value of 1.23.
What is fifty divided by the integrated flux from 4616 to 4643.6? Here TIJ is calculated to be 0.12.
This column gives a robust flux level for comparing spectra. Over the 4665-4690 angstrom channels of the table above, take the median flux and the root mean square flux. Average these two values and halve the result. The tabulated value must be 7.49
